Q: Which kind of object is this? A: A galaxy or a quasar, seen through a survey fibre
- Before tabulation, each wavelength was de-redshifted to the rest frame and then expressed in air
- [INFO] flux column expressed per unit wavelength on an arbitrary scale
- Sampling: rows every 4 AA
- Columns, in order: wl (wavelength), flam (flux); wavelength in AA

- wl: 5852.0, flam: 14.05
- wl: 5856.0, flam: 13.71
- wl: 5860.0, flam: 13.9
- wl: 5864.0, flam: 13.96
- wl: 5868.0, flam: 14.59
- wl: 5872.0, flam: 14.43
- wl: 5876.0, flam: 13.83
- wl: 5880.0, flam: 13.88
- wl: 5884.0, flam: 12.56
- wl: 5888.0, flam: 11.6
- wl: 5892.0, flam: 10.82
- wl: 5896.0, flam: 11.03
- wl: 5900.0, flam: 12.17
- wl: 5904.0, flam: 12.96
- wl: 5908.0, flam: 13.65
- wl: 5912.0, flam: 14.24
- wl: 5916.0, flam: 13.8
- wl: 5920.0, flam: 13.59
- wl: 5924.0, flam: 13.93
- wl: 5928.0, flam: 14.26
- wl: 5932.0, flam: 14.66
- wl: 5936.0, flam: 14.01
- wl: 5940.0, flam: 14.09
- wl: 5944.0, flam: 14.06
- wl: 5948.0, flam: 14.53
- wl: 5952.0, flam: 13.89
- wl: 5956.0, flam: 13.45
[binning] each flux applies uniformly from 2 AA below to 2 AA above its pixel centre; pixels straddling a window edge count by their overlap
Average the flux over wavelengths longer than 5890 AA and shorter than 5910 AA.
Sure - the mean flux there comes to 12.1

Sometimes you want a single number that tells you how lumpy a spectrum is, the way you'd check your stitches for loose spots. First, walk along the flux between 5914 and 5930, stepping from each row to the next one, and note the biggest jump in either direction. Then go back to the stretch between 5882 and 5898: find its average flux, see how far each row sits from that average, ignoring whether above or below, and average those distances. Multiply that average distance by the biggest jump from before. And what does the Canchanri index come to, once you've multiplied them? 0.20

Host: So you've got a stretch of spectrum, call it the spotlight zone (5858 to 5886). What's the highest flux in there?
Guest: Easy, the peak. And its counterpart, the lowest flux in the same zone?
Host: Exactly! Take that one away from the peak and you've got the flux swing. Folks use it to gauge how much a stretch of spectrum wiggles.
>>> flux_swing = 2.0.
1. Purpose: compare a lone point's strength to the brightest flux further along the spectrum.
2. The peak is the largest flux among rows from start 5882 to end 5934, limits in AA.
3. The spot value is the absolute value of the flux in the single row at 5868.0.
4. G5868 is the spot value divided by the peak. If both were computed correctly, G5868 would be 0.995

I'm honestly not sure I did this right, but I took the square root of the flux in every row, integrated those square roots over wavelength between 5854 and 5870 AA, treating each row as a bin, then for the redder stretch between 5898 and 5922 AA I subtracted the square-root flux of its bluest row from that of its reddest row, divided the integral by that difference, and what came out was 303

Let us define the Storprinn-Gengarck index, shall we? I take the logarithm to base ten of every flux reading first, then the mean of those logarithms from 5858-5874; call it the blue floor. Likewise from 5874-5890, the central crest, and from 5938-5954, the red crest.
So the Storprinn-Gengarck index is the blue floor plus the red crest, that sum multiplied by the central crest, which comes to 2.56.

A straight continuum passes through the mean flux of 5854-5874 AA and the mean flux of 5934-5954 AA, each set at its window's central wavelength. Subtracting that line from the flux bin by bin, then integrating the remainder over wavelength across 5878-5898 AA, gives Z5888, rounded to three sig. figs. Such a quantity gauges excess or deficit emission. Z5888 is -42.8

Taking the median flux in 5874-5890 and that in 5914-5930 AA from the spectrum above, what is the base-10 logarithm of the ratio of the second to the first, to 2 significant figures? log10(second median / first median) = 0.022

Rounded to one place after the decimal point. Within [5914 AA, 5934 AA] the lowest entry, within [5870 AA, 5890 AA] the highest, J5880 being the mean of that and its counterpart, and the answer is 14.0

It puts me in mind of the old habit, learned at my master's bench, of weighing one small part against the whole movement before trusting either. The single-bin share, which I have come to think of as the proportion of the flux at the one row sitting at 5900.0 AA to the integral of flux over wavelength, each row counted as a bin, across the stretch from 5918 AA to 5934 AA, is 0.054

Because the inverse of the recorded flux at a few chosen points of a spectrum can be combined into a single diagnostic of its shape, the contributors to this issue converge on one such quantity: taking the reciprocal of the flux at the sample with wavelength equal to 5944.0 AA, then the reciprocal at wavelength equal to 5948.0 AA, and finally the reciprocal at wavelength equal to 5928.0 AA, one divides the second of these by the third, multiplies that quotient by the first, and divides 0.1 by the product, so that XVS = 1.43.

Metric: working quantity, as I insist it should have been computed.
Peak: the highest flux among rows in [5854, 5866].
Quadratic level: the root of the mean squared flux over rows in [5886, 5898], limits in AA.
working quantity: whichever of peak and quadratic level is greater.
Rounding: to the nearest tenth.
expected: 14.0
